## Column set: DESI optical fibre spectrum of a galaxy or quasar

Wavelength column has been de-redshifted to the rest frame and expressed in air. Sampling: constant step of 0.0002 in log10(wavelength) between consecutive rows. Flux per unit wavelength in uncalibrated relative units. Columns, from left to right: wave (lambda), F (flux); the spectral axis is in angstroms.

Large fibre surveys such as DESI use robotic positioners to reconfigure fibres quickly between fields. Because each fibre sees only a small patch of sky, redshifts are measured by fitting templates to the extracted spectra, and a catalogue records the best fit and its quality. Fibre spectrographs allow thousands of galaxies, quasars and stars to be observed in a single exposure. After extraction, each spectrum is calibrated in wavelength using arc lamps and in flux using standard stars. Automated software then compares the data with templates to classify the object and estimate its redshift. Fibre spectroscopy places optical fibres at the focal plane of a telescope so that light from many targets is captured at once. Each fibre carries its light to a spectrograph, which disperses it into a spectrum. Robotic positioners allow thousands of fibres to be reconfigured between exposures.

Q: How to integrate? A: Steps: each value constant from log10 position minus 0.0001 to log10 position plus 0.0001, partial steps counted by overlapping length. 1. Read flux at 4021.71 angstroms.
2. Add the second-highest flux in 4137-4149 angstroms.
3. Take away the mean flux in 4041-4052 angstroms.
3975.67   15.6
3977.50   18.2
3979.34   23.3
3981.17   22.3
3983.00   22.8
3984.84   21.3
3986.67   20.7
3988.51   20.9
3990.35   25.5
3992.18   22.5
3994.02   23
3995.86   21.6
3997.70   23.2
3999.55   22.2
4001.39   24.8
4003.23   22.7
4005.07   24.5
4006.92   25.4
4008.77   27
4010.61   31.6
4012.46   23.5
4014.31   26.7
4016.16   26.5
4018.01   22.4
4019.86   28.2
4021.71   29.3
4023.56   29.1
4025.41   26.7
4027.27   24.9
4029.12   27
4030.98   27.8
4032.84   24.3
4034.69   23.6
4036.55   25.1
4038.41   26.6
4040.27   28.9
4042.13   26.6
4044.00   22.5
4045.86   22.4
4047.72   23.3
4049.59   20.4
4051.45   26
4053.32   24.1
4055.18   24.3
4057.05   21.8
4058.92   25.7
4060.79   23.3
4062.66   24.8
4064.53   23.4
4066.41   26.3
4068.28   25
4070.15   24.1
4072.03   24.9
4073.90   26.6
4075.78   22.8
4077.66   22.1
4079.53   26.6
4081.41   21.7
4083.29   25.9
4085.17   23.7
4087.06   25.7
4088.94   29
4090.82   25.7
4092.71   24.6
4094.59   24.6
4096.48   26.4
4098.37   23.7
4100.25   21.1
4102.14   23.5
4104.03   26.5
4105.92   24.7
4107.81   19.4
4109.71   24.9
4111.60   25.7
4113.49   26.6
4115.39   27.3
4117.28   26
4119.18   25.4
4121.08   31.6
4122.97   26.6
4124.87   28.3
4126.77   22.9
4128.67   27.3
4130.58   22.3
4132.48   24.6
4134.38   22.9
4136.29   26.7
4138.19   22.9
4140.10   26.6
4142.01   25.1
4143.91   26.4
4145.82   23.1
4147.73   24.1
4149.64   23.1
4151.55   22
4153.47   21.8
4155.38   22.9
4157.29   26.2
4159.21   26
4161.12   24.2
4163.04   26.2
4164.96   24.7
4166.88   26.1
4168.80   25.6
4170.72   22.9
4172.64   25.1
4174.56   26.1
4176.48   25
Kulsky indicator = 32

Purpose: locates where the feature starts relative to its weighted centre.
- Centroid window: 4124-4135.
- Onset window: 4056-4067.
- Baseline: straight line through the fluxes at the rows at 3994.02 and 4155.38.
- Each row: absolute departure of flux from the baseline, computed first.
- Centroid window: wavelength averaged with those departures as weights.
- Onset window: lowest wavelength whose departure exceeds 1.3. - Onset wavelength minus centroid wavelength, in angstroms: -68.7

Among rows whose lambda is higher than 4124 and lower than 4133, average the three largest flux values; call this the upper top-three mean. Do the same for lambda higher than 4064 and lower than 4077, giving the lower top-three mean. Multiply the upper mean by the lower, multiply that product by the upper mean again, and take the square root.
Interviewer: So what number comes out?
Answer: 136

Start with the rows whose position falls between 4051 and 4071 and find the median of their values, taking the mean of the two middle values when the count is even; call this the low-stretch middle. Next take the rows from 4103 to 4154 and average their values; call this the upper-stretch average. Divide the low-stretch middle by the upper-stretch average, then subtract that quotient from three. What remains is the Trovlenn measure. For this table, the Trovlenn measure 2.03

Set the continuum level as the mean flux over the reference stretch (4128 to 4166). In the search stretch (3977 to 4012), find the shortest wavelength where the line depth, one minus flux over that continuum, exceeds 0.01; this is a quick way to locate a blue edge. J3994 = 3977.50 angstroms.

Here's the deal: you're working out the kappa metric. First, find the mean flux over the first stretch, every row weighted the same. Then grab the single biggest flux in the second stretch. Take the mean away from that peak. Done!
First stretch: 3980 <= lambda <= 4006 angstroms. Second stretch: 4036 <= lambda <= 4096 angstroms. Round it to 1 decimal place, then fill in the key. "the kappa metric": 6.3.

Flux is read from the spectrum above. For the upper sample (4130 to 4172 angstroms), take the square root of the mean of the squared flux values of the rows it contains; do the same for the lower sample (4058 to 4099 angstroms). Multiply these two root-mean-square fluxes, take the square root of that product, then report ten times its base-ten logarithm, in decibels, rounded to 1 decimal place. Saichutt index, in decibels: 13.9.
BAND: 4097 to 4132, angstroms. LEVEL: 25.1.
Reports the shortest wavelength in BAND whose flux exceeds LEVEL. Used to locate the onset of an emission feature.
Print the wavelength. 4104.03 angstroms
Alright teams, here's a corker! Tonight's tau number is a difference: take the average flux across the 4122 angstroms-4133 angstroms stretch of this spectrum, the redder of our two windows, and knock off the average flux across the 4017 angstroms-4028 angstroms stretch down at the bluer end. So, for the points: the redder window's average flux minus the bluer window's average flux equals -1.4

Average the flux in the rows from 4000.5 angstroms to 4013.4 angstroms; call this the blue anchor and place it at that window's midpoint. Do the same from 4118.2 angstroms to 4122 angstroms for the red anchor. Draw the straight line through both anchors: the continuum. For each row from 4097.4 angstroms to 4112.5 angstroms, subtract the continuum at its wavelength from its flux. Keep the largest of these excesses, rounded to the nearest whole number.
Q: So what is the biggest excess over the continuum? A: -2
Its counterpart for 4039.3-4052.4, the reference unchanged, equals 2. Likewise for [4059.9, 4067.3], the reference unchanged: -1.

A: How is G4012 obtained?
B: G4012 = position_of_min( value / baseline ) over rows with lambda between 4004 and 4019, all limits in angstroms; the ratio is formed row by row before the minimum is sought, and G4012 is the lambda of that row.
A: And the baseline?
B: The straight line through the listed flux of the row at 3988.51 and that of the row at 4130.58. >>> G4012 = 4018.01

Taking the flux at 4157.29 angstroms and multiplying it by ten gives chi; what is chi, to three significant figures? 262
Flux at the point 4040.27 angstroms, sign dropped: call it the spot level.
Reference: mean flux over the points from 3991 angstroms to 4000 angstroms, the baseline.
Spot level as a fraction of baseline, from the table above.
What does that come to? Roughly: 1.28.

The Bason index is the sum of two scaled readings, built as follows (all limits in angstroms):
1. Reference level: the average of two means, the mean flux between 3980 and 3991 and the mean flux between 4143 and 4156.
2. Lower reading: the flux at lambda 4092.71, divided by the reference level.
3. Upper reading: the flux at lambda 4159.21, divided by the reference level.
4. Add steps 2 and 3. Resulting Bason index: 2.22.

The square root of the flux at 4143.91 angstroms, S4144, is 5.14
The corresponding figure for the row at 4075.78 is 4.77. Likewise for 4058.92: 5.07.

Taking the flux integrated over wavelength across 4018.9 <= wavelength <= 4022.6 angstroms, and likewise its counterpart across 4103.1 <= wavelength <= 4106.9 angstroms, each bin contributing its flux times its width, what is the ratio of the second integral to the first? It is 0.91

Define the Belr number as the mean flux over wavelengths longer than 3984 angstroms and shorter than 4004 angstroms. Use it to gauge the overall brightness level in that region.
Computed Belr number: 22.6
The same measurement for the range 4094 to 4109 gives 23.7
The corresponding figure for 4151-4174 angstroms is 24.5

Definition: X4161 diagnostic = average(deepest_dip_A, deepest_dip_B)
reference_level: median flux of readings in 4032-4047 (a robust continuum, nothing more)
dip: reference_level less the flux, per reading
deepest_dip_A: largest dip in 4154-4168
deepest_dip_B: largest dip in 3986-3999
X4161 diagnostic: 2.9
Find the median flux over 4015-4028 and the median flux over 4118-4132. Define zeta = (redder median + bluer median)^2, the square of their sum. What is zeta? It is 2841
